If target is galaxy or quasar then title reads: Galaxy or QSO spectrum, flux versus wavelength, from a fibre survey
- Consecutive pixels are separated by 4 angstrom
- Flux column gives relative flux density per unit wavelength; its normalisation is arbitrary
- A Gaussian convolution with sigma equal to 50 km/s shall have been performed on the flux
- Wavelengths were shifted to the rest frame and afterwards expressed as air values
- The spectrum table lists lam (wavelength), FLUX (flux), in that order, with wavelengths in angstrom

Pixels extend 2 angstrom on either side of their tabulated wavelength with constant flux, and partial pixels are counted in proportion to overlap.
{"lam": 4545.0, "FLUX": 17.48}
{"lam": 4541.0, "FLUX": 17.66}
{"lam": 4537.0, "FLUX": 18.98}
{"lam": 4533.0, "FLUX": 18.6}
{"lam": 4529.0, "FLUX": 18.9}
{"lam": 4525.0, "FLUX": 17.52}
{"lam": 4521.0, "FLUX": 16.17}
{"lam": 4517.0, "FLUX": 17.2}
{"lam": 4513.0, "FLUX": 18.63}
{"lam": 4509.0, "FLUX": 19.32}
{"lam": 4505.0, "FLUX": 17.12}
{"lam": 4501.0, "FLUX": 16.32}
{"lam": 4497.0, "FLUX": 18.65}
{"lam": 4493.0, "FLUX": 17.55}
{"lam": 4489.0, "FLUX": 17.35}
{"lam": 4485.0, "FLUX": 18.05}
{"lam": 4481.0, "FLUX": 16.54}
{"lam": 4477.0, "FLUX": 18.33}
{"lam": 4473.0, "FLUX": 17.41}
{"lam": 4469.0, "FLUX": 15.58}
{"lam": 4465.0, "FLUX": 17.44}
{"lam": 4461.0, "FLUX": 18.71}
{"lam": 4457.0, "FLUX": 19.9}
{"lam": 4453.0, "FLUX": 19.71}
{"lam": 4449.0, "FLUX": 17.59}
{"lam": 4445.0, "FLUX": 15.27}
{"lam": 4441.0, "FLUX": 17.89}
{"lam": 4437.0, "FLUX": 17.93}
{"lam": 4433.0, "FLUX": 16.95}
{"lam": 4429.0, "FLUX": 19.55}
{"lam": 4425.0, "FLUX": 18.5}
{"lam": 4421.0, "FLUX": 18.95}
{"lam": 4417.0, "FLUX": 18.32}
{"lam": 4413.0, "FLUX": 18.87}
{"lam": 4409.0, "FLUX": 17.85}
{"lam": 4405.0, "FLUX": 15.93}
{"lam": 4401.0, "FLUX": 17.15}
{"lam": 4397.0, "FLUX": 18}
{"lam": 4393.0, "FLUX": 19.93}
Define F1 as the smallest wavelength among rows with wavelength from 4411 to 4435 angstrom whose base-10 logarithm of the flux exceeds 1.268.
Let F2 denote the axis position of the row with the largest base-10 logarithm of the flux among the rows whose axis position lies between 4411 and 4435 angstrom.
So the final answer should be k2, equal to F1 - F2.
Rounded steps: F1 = 4413.0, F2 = 4429.0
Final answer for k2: -16 angstrom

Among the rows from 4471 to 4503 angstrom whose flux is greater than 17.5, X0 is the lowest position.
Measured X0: 4477.0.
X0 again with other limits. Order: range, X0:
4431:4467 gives 4437.0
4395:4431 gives 4397.0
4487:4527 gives 4493.0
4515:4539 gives 4525.0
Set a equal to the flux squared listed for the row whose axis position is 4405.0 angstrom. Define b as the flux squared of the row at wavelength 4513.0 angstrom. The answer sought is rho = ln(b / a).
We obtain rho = 0.31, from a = 254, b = 347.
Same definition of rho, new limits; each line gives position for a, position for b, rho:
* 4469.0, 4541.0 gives 0.25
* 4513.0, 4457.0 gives 0.13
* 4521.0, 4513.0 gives 0.28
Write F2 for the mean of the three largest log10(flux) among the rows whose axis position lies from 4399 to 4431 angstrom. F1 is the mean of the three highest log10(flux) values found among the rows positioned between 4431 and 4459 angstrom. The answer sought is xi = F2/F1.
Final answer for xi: 0.999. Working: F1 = 1.28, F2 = 1.28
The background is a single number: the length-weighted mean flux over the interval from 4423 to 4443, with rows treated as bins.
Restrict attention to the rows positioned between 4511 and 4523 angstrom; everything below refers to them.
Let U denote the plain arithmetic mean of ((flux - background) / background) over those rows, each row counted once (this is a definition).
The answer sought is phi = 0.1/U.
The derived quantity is -2.2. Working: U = -0.046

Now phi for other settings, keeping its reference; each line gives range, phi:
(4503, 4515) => 9.4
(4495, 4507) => -2.3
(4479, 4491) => -2.1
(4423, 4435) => 10.7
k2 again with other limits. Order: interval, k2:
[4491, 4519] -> -12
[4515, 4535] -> 0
